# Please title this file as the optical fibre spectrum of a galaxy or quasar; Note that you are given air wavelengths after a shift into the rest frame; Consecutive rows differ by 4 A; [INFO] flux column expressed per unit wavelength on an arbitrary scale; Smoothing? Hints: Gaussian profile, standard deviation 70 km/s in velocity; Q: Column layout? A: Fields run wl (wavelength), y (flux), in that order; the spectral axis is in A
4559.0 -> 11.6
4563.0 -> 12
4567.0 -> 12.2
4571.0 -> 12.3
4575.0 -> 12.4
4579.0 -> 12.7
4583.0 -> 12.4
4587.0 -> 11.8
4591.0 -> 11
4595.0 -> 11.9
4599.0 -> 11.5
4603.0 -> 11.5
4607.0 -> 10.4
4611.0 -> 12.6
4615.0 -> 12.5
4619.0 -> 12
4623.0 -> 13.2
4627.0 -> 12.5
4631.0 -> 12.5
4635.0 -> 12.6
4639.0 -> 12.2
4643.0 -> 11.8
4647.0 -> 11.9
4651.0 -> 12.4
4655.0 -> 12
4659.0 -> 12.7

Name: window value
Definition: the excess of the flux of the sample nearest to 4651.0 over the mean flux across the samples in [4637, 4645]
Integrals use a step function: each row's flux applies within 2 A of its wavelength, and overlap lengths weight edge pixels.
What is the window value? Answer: 0.4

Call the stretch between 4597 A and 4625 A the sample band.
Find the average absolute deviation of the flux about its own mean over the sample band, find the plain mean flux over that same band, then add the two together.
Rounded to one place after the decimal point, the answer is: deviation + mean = 12.7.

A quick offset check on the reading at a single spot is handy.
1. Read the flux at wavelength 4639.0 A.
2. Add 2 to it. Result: 14.2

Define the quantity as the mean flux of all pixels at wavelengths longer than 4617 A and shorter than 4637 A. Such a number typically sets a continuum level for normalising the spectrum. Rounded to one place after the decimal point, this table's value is 12.6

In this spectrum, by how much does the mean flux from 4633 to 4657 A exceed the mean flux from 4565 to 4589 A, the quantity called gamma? -0.15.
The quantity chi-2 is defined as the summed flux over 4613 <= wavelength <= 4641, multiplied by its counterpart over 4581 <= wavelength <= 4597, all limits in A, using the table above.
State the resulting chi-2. 4121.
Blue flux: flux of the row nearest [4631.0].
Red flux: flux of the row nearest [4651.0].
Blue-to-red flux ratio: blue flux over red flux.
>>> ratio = 1.01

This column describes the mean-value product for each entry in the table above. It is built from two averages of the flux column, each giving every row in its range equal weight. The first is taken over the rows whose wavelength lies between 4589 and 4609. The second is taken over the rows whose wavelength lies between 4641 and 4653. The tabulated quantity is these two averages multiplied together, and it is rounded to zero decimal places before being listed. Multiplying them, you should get 135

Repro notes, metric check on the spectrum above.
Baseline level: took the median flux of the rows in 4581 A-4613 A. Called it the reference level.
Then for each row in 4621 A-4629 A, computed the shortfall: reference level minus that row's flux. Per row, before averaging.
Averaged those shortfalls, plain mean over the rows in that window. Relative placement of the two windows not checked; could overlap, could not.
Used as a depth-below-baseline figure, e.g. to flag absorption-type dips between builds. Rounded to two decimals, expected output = -1.20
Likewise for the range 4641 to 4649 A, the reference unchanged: -0.20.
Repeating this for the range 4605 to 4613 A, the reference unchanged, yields 0.15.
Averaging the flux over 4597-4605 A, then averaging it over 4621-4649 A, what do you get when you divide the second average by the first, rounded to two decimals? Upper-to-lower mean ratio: 1.08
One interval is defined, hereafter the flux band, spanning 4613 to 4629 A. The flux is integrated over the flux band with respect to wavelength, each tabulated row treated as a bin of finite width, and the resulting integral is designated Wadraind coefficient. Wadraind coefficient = 201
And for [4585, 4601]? 185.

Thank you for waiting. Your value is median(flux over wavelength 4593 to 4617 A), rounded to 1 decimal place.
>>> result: 11.7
